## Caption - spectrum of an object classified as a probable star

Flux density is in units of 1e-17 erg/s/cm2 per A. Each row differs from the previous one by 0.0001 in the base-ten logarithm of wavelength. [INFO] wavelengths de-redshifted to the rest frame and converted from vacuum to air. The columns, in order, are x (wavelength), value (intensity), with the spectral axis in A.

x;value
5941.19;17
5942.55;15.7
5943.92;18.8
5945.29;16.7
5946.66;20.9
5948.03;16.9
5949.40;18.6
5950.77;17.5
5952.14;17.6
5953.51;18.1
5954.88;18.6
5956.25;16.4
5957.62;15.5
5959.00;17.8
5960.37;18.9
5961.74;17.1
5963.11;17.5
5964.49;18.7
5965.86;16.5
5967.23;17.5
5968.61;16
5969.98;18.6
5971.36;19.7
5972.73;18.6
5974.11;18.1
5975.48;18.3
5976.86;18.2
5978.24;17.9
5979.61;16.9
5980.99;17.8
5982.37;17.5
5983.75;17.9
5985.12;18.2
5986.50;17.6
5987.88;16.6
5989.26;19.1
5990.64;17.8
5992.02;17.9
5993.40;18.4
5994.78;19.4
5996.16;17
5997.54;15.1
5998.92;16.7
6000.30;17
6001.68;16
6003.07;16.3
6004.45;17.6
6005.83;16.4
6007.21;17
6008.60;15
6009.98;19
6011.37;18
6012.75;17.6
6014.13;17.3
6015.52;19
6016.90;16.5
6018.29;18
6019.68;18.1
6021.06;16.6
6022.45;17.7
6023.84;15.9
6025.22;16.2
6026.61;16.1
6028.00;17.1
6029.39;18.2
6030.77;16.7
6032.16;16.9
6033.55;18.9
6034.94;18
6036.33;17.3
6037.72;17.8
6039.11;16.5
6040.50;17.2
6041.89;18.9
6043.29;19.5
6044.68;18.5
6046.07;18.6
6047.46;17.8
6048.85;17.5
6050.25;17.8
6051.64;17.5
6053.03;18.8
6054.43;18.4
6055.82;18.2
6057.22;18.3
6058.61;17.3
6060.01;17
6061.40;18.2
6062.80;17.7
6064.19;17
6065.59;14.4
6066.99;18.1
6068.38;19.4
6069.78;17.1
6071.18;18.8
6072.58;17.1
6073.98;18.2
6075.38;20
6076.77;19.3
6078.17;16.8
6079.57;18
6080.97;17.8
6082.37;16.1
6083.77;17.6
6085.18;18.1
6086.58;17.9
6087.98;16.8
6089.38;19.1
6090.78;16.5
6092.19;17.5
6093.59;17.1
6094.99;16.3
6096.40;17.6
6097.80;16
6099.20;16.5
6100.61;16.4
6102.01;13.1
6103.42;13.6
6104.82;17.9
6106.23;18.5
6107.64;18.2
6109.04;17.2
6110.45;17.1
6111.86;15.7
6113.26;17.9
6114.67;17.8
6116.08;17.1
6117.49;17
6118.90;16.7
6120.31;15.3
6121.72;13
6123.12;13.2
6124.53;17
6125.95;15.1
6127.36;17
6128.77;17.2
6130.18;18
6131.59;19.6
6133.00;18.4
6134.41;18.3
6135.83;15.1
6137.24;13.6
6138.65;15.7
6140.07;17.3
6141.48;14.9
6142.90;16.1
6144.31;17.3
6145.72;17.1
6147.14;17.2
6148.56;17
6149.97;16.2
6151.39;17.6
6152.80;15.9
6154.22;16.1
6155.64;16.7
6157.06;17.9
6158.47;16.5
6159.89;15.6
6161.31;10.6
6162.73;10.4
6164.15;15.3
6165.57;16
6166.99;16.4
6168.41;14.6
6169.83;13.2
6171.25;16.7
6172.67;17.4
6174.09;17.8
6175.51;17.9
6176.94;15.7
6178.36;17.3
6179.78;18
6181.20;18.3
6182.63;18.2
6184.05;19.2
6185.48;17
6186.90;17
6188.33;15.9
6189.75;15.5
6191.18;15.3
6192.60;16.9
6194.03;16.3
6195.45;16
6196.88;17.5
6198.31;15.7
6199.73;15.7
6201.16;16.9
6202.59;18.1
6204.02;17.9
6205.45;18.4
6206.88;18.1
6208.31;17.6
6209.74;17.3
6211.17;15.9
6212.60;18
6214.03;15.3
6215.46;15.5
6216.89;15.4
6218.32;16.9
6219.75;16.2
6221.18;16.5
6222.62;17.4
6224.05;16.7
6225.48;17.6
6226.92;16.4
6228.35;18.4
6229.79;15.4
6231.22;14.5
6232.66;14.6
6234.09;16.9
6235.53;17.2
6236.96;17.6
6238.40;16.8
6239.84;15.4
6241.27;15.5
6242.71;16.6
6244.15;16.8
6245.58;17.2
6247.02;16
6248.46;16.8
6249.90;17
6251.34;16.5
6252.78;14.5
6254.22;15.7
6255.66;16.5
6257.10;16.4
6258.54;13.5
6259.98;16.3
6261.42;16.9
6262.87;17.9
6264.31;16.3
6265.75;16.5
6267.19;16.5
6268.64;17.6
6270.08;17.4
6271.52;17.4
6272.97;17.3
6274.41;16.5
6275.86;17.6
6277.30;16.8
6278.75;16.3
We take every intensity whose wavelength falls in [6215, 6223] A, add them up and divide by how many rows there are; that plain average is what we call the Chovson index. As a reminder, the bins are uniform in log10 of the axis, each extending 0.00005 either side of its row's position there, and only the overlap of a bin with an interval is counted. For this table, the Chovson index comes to 16.3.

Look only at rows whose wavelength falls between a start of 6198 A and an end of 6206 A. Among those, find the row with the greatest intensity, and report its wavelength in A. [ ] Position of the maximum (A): 6205.45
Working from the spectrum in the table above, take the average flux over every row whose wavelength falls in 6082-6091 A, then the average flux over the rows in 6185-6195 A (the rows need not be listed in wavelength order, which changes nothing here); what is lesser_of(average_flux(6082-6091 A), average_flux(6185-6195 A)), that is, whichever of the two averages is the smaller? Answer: 16.3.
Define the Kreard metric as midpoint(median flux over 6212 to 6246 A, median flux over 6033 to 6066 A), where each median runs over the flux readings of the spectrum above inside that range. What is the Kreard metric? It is 17.2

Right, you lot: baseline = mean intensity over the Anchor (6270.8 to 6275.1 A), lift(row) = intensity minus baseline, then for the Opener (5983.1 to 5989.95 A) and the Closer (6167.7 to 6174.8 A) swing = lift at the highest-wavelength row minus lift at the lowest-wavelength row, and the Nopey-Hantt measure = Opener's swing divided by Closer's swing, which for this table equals 0.4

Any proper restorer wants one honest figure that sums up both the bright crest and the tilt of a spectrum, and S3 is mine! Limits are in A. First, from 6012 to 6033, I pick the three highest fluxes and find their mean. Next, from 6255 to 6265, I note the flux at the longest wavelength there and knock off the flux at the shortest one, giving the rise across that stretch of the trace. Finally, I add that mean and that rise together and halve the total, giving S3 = 9.1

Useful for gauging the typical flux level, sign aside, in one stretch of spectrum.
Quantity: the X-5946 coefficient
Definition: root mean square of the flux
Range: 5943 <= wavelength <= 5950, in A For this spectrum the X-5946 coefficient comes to 18.4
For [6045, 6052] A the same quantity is 17.8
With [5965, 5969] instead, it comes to 16.7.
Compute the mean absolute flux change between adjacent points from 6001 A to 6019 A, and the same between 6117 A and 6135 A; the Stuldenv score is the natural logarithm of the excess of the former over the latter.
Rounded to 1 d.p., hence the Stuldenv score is -2.4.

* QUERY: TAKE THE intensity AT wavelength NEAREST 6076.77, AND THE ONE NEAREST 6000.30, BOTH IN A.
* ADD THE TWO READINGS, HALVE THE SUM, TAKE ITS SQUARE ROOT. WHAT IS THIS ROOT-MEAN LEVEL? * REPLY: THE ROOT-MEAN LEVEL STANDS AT 4.26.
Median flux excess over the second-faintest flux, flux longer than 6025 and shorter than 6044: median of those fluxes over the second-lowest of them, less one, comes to 0.06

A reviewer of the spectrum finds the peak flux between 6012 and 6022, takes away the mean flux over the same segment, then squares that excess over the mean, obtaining 2.0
